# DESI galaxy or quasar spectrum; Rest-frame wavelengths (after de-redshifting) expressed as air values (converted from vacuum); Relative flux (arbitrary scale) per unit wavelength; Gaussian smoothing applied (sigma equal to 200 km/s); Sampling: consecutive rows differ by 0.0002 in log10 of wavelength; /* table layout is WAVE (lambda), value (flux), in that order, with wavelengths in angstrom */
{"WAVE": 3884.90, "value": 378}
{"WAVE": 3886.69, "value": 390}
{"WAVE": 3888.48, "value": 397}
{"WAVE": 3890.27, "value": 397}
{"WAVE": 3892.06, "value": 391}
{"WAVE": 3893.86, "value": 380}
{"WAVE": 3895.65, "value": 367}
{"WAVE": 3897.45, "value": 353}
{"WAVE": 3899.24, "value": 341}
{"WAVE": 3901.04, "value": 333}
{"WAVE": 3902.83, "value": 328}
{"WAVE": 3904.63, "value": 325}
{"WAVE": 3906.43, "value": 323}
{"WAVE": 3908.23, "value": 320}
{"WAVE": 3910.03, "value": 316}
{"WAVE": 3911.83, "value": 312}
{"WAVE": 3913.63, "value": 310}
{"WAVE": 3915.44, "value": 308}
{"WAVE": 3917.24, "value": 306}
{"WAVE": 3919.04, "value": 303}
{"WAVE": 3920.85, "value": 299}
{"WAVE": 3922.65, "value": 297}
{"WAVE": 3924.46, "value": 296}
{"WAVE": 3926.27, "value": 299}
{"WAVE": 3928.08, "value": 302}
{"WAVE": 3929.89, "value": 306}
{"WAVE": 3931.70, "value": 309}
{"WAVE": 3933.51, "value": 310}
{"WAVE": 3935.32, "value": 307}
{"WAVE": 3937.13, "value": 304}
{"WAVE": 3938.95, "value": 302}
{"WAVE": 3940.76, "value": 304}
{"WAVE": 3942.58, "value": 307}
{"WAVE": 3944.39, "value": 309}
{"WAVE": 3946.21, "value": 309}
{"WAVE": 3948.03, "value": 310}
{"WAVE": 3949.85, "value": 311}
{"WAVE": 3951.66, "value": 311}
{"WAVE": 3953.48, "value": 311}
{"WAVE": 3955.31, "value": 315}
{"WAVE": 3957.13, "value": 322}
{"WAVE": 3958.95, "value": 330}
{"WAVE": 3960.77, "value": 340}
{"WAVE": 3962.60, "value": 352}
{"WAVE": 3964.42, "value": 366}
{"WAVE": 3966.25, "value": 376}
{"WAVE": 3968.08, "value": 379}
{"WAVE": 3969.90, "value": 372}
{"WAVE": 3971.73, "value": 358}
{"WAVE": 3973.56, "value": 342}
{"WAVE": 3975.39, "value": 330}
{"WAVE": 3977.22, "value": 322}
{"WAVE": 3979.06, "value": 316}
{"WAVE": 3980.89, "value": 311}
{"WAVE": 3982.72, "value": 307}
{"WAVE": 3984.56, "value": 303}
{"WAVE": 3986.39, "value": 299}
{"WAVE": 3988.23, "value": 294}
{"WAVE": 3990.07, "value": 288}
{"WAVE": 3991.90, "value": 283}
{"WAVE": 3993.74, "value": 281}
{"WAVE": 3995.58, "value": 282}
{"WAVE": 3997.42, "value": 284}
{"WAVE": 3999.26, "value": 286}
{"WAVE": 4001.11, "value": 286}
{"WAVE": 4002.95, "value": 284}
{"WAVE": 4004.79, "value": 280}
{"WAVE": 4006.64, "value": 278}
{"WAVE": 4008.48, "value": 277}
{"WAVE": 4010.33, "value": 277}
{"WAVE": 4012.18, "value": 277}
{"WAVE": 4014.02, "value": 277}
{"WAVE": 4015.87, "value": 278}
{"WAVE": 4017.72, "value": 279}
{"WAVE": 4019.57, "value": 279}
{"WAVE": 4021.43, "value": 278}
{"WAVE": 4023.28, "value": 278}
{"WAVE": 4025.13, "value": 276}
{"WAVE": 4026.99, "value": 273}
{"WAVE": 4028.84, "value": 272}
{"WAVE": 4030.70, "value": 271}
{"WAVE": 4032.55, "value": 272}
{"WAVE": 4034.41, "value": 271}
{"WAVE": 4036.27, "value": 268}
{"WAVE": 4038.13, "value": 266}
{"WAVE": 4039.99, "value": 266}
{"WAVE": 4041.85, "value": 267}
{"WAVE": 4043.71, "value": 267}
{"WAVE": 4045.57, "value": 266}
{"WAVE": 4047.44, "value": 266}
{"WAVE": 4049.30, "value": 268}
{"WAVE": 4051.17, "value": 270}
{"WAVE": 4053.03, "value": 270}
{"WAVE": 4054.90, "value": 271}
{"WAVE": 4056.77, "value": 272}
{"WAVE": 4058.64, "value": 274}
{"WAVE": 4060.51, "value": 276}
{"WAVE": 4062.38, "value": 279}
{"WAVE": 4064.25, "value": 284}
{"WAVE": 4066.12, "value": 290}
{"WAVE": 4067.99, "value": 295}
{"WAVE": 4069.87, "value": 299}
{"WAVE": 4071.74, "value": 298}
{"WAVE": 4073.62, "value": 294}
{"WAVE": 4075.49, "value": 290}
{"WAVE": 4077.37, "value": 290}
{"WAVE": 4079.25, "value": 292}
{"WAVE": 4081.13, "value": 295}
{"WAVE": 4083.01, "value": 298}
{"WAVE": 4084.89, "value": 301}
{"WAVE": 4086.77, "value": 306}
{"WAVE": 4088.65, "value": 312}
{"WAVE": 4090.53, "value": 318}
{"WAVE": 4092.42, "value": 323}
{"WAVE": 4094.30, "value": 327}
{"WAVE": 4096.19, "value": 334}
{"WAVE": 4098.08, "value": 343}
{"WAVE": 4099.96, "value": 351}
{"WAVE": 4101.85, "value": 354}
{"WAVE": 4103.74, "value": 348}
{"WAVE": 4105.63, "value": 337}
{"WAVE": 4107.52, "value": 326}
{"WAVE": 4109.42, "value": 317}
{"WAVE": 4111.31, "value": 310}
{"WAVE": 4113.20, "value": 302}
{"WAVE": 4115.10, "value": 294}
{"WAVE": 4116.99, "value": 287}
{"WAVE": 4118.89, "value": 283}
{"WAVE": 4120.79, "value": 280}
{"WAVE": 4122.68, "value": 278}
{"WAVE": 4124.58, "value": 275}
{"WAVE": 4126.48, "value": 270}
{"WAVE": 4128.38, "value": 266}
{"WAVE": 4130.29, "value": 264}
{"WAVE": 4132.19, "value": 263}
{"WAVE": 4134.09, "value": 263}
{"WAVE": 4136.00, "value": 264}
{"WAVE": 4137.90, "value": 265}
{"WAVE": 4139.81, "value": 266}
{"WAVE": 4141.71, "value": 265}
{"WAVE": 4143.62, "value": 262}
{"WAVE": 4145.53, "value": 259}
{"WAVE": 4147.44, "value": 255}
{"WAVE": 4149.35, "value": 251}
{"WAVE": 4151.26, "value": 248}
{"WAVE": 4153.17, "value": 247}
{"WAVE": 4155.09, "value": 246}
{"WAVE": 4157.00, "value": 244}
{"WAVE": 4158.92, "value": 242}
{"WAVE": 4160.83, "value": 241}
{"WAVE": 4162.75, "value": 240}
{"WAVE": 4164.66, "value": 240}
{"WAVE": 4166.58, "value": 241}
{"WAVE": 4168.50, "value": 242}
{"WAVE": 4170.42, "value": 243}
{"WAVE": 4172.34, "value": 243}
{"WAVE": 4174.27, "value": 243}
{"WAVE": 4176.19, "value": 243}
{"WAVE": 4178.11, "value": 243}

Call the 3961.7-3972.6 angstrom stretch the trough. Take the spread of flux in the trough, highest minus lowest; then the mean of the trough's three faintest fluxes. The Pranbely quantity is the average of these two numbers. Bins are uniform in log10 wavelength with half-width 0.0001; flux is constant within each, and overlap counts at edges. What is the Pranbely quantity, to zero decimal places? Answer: 193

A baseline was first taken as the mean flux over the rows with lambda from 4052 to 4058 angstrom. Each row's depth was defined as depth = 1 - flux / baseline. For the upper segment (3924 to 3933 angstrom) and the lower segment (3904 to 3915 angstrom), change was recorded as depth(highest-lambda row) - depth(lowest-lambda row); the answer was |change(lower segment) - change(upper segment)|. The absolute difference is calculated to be 0.10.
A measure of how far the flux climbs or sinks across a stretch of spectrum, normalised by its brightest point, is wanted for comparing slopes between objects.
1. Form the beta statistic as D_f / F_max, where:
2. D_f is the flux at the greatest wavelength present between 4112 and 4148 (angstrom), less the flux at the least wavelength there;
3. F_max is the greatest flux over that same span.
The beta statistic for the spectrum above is -0.16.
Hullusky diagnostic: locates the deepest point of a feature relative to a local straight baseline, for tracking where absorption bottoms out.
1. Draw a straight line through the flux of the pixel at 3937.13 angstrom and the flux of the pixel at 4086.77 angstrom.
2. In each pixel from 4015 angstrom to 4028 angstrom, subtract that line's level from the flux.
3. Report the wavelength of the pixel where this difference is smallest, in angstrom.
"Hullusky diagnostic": 4026.99 angstrom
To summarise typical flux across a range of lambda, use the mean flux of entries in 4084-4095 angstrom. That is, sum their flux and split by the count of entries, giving 314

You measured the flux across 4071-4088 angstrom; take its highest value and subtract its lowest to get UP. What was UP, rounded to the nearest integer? 16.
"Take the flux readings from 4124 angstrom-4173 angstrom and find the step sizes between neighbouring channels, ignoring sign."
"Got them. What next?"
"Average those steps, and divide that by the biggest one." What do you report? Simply 0.352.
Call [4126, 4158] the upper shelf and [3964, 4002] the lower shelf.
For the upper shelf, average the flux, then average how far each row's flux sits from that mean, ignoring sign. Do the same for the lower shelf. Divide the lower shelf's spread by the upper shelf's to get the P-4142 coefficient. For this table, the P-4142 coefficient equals 4.04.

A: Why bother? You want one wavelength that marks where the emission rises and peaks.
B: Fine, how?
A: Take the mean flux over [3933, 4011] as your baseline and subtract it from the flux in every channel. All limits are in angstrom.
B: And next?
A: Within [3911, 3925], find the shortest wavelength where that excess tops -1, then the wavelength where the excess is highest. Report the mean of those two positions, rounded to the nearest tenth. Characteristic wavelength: 3911.8 angstrom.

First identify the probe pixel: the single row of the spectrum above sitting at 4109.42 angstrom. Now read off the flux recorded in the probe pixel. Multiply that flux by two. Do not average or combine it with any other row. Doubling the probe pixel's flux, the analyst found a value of 634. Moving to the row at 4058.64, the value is 548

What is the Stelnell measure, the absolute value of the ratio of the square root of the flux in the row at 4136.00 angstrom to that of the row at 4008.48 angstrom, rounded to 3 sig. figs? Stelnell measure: 0.976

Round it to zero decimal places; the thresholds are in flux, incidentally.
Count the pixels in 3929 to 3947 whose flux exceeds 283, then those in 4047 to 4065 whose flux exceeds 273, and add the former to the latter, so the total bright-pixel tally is 14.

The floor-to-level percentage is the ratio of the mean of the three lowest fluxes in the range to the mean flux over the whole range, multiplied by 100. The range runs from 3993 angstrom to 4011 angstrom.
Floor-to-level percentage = 98.5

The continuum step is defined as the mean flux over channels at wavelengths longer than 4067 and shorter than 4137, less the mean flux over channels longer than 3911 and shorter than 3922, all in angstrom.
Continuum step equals -5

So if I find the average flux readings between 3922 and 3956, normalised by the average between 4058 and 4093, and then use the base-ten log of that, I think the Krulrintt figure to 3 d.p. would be 0.016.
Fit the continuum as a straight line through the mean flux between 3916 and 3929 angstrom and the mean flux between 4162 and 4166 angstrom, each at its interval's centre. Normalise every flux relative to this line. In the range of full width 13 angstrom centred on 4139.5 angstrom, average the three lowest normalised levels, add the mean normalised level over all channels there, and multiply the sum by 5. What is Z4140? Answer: 10.7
